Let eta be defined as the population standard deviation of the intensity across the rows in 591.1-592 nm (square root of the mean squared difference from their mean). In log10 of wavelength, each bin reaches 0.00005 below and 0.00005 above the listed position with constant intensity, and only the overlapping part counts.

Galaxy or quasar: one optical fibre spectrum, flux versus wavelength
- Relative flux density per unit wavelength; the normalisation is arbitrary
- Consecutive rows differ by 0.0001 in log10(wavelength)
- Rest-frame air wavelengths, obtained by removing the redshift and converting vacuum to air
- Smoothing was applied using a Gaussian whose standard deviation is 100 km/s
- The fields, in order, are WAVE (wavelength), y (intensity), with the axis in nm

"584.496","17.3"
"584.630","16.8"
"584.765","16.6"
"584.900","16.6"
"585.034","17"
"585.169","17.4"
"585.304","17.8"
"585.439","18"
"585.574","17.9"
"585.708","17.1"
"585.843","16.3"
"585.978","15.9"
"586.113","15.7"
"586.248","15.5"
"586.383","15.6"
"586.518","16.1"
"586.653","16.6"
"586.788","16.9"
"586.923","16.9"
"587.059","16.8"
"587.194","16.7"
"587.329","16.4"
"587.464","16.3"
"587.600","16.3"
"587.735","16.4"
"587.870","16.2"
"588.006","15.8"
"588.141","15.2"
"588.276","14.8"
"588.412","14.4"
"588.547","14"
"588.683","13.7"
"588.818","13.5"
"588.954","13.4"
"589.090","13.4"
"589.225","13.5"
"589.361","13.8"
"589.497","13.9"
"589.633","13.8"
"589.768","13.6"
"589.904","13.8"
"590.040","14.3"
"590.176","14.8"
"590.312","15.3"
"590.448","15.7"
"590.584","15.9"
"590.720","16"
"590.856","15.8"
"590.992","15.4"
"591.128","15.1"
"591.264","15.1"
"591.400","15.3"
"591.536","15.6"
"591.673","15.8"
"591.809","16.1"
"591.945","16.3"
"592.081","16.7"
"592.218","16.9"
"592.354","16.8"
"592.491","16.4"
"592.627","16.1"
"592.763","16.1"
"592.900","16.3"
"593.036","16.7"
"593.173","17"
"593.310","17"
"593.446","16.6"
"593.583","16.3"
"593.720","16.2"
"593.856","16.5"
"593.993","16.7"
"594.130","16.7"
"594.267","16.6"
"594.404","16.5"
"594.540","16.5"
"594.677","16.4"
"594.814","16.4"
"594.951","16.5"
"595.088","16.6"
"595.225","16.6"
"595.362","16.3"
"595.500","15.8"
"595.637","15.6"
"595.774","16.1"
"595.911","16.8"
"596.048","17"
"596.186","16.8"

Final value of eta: 0.44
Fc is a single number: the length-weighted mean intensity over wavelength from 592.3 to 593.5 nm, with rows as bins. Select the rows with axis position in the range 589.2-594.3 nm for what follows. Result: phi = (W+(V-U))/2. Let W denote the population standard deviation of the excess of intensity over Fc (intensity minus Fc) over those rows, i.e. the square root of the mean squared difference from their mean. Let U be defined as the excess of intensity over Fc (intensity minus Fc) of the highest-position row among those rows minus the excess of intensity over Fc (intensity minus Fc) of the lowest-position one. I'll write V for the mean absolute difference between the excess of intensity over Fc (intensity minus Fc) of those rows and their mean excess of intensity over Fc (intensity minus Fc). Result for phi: -0.6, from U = 3.1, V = 0.87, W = 1.1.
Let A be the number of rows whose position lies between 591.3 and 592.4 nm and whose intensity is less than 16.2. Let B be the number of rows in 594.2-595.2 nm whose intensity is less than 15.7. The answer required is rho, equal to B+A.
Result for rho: 4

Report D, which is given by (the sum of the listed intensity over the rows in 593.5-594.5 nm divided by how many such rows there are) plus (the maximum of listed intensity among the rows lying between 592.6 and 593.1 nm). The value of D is 33.2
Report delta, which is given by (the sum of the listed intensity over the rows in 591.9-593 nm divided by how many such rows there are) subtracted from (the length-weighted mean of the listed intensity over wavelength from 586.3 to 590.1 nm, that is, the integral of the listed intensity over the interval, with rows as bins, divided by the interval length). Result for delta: -1.37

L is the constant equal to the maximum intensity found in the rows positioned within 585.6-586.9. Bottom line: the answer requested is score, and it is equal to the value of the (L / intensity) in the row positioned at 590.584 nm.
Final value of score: 1.08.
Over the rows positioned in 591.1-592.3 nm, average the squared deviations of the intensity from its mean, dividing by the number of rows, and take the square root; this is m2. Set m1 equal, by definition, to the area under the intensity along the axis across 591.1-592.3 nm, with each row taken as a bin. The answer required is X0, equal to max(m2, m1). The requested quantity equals 19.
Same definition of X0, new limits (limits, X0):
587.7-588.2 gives 8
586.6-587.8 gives 20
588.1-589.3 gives 17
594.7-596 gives 21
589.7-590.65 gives 14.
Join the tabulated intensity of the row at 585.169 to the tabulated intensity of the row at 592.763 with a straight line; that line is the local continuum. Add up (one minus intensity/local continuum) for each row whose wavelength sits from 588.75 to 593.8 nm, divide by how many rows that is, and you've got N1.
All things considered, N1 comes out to 0.056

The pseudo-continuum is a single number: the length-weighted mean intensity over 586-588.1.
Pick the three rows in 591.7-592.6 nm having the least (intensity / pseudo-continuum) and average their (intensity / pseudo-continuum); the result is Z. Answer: 1.00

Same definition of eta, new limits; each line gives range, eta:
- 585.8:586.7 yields 0.37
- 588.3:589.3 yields 0.35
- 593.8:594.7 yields 0.10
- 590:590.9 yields 0.59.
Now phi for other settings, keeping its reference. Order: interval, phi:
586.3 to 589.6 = 2.1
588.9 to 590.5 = -0.5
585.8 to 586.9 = 0.1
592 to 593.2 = 0.2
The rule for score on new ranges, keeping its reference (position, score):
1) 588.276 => 1.16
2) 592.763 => 1.06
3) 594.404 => 1.04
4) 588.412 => 1.19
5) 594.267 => 1.03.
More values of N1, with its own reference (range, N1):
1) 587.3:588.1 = 0.044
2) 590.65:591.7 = 0.052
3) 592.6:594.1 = -0.031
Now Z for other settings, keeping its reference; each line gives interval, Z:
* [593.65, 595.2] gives 1.00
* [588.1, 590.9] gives 0.83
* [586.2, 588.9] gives 0.84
